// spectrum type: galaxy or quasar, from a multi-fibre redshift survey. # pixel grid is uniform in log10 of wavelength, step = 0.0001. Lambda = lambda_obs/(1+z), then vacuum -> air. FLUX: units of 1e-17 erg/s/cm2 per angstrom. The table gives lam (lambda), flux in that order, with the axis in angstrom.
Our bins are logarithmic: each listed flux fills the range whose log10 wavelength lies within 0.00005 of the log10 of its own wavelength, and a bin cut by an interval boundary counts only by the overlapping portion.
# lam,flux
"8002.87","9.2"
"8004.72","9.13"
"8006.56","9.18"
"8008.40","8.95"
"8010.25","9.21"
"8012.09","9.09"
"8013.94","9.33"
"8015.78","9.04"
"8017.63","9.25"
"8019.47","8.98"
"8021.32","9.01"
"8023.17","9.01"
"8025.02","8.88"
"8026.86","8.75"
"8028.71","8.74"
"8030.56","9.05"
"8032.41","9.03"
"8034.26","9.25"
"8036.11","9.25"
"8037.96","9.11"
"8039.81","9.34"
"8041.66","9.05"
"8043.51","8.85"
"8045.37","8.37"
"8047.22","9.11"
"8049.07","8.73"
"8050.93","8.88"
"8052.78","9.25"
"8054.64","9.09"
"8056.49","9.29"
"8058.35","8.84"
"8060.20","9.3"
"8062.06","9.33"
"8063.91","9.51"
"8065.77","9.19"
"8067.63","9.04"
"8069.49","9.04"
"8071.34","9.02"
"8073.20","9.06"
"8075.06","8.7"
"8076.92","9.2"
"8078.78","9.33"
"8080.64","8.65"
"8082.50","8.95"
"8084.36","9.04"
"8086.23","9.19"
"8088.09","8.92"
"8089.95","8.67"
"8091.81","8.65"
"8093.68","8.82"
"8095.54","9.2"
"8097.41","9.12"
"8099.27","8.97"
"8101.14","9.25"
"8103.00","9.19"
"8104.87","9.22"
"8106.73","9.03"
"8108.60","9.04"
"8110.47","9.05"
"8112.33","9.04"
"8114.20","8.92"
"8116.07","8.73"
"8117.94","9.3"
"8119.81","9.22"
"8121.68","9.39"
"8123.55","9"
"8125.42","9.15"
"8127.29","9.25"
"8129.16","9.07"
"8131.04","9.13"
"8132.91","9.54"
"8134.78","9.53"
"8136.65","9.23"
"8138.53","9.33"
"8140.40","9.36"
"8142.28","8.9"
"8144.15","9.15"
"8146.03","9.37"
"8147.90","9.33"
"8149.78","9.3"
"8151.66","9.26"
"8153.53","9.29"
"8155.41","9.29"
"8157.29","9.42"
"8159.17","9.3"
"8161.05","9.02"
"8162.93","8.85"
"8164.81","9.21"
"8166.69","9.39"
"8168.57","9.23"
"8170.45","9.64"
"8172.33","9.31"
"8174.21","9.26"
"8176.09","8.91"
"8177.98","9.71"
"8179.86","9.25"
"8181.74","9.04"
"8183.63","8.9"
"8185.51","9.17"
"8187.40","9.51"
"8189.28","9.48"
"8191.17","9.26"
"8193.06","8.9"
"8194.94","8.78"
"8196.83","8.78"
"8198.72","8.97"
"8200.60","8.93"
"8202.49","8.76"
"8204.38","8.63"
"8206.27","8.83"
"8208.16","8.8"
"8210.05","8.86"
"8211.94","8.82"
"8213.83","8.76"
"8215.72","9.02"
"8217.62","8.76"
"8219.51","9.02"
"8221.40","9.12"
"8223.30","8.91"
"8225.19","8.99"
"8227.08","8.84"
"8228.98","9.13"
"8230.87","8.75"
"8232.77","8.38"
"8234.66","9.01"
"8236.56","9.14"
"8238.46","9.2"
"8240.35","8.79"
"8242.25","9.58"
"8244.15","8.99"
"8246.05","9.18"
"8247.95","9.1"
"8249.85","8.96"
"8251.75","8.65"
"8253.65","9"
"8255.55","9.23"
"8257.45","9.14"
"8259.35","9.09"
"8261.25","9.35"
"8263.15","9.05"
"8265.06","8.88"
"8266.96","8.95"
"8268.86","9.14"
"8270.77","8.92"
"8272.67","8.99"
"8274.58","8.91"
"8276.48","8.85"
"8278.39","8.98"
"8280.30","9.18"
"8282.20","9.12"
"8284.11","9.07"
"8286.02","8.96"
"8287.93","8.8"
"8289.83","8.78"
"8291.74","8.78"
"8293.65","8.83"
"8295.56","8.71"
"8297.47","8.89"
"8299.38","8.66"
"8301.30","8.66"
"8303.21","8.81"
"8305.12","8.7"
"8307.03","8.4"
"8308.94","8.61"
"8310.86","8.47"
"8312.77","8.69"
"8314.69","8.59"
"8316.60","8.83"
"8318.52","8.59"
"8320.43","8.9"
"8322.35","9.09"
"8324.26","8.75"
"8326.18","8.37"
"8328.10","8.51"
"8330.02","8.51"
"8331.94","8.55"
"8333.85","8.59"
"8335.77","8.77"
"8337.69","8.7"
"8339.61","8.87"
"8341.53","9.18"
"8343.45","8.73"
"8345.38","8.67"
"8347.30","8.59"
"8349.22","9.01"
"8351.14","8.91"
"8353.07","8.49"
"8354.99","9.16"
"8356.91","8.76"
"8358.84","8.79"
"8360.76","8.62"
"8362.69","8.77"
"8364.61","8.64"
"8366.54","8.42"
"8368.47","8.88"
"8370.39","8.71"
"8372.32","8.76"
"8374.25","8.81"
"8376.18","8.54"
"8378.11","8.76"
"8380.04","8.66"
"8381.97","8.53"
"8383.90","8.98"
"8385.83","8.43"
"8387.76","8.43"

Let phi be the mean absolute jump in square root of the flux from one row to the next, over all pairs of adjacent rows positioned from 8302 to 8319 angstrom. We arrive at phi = 0.033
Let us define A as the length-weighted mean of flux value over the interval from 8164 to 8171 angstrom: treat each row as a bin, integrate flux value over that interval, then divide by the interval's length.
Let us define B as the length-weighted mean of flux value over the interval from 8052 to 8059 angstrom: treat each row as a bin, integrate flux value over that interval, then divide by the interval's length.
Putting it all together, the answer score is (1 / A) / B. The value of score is 0.0117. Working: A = 9.36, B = 9.12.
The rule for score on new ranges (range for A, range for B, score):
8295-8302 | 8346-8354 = 0.0131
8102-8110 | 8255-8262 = 0.0119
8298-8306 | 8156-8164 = 0.0125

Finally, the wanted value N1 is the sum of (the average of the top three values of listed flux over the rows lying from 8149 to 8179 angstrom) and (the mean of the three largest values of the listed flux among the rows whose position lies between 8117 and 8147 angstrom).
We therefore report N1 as 19.1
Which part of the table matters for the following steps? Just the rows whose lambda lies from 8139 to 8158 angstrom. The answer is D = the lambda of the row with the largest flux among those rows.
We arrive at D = 8157.29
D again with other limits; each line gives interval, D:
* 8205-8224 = 8221.40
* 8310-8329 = 8322.35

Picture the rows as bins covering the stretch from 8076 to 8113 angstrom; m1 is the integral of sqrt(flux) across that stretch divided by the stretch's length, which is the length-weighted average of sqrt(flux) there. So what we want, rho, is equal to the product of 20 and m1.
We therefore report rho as 60.09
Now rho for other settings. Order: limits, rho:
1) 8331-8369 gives 59.17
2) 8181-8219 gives 59.81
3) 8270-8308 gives 59.50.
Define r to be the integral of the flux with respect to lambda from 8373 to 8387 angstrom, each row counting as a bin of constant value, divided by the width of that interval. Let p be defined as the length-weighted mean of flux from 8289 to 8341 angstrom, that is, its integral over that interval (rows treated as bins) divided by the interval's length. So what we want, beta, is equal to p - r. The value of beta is 0.02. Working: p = 8.69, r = 8.67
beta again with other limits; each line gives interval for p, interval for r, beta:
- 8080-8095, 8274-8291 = -0.09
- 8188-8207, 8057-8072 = -0.22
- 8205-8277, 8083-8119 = -0.04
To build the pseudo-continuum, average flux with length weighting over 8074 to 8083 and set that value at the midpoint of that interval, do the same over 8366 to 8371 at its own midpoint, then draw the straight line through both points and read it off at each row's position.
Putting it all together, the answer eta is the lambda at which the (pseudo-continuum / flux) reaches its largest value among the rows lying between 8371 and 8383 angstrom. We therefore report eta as 8381.97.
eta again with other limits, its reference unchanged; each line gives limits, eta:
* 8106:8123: 8116.07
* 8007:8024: 8008.40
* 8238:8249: 8240.35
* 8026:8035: 8028.71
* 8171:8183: 8176.09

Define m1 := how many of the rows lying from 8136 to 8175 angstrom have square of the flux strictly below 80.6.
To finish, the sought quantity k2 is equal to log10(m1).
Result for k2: 0.30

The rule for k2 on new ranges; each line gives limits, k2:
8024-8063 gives 0.90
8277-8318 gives 1.23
